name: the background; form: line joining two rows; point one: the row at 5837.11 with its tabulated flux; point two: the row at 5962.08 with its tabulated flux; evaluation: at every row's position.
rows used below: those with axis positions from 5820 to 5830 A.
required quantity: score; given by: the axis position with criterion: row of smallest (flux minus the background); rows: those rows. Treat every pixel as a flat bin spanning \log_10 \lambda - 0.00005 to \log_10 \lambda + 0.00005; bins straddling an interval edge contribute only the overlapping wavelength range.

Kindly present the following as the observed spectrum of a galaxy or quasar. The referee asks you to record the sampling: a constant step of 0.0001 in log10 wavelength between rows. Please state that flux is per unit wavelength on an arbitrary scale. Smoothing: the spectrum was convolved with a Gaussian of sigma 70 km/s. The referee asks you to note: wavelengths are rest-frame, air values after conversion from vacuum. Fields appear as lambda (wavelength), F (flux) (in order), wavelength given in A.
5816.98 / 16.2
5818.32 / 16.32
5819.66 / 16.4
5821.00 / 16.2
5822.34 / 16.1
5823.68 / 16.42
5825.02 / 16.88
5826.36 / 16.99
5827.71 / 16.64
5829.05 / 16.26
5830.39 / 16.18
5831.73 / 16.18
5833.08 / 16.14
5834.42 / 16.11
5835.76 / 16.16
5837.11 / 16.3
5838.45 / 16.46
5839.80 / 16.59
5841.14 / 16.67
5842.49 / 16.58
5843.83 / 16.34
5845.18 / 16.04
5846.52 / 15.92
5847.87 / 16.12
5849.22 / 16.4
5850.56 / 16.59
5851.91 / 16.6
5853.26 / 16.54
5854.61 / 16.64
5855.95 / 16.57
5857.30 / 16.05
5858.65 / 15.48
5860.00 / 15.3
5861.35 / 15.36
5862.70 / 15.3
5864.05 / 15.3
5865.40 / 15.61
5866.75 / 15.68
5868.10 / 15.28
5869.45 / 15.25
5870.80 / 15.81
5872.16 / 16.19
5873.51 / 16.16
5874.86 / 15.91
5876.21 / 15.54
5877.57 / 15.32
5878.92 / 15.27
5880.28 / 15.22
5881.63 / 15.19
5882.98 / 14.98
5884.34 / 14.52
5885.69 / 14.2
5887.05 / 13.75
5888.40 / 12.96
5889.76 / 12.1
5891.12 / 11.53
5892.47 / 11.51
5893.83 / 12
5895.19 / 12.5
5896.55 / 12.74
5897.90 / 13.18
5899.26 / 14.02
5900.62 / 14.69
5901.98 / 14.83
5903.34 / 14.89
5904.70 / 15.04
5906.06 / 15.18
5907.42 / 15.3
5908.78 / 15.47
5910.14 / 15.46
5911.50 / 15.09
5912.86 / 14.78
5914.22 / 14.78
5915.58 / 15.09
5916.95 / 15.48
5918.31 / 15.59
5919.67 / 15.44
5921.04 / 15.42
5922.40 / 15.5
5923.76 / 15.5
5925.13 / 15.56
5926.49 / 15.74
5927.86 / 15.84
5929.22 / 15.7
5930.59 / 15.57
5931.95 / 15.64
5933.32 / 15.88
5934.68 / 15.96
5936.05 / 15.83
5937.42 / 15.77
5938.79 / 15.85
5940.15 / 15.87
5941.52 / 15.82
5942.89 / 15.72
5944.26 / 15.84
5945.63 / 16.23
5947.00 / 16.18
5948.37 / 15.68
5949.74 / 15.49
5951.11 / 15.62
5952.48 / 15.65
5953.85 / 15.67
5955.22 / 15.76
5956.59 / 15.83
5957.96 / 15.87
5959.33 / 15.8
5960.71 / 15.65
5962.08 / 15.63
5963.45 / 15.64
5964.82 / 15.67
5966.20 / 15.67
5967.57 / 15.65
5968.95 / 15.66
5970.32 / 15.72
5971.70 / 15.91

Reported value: 5822.34 A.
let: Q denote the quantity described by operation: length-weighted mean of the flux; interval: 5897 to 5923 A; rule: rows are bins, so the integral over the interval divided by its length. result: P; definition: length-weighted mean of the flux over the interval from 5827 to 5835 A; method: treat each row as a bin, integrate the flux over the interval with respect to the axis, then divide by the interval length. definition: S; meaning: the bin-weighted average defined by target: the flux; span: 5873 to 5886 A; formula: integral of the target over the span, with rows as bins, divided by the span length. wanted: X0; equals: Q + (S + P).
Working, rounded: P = 16.2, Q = 15.0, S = 15.25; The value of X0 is 46.5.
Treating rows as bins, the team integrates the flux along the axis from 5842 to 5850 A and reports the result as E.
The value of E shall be 130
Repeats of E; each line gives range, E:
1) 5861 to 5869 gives 123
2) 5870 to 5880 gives 157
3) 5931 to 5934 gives 47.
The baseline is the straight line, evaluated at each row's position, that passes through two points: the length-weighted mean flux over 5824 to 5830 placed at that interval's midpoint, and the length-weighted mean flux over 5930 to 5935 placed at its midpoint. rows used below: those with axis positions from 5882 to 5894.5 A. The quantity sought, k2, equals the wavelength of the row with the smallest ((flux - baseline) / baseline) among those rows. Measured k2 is 5892.47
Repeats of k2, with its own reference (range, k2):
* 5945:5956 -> 5949.74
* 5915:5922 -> 5915.58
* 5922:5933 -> 5922.40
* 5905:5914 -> 5912.86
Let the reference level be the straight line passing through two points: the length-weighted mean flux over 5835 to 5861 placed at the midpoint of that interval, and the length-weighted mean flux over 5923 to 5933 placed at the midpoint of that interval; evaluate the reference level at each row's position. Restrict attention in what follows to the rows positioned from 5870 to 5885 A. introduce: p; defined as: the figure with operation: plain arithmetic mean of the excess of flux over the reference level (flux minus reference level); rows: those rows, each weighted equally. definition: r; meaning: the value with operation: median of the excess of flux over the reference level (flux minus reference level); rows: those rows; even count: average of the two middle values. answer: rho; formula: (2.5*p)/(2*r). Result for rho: 1.00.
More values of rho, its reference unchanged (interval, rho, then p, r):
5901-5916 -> 1.30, -0.7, -0.7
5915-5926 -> 1.45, -0.3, -0.2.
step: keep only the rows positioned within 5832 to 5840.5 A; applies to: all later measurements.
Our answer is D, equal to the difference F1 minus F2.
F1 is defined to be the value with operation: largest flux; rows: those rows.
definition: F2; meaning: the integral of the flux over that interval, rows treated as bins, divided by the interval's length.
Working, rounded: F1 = 16.59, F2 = 16.28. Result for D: 0.31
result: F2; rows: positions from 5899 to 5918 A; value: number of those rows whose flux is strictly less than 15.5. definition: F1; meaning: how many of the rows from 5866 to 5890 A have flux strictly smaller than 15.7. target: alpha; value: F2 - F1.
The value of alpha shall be 0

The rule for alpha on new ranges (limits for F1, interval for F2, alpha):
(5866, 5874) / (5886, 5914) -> 17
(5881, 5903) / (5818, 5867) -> -11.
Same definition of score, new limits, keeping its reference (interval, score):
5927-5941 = 5930.59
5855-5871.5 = 5860.00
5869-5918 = 5892.47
